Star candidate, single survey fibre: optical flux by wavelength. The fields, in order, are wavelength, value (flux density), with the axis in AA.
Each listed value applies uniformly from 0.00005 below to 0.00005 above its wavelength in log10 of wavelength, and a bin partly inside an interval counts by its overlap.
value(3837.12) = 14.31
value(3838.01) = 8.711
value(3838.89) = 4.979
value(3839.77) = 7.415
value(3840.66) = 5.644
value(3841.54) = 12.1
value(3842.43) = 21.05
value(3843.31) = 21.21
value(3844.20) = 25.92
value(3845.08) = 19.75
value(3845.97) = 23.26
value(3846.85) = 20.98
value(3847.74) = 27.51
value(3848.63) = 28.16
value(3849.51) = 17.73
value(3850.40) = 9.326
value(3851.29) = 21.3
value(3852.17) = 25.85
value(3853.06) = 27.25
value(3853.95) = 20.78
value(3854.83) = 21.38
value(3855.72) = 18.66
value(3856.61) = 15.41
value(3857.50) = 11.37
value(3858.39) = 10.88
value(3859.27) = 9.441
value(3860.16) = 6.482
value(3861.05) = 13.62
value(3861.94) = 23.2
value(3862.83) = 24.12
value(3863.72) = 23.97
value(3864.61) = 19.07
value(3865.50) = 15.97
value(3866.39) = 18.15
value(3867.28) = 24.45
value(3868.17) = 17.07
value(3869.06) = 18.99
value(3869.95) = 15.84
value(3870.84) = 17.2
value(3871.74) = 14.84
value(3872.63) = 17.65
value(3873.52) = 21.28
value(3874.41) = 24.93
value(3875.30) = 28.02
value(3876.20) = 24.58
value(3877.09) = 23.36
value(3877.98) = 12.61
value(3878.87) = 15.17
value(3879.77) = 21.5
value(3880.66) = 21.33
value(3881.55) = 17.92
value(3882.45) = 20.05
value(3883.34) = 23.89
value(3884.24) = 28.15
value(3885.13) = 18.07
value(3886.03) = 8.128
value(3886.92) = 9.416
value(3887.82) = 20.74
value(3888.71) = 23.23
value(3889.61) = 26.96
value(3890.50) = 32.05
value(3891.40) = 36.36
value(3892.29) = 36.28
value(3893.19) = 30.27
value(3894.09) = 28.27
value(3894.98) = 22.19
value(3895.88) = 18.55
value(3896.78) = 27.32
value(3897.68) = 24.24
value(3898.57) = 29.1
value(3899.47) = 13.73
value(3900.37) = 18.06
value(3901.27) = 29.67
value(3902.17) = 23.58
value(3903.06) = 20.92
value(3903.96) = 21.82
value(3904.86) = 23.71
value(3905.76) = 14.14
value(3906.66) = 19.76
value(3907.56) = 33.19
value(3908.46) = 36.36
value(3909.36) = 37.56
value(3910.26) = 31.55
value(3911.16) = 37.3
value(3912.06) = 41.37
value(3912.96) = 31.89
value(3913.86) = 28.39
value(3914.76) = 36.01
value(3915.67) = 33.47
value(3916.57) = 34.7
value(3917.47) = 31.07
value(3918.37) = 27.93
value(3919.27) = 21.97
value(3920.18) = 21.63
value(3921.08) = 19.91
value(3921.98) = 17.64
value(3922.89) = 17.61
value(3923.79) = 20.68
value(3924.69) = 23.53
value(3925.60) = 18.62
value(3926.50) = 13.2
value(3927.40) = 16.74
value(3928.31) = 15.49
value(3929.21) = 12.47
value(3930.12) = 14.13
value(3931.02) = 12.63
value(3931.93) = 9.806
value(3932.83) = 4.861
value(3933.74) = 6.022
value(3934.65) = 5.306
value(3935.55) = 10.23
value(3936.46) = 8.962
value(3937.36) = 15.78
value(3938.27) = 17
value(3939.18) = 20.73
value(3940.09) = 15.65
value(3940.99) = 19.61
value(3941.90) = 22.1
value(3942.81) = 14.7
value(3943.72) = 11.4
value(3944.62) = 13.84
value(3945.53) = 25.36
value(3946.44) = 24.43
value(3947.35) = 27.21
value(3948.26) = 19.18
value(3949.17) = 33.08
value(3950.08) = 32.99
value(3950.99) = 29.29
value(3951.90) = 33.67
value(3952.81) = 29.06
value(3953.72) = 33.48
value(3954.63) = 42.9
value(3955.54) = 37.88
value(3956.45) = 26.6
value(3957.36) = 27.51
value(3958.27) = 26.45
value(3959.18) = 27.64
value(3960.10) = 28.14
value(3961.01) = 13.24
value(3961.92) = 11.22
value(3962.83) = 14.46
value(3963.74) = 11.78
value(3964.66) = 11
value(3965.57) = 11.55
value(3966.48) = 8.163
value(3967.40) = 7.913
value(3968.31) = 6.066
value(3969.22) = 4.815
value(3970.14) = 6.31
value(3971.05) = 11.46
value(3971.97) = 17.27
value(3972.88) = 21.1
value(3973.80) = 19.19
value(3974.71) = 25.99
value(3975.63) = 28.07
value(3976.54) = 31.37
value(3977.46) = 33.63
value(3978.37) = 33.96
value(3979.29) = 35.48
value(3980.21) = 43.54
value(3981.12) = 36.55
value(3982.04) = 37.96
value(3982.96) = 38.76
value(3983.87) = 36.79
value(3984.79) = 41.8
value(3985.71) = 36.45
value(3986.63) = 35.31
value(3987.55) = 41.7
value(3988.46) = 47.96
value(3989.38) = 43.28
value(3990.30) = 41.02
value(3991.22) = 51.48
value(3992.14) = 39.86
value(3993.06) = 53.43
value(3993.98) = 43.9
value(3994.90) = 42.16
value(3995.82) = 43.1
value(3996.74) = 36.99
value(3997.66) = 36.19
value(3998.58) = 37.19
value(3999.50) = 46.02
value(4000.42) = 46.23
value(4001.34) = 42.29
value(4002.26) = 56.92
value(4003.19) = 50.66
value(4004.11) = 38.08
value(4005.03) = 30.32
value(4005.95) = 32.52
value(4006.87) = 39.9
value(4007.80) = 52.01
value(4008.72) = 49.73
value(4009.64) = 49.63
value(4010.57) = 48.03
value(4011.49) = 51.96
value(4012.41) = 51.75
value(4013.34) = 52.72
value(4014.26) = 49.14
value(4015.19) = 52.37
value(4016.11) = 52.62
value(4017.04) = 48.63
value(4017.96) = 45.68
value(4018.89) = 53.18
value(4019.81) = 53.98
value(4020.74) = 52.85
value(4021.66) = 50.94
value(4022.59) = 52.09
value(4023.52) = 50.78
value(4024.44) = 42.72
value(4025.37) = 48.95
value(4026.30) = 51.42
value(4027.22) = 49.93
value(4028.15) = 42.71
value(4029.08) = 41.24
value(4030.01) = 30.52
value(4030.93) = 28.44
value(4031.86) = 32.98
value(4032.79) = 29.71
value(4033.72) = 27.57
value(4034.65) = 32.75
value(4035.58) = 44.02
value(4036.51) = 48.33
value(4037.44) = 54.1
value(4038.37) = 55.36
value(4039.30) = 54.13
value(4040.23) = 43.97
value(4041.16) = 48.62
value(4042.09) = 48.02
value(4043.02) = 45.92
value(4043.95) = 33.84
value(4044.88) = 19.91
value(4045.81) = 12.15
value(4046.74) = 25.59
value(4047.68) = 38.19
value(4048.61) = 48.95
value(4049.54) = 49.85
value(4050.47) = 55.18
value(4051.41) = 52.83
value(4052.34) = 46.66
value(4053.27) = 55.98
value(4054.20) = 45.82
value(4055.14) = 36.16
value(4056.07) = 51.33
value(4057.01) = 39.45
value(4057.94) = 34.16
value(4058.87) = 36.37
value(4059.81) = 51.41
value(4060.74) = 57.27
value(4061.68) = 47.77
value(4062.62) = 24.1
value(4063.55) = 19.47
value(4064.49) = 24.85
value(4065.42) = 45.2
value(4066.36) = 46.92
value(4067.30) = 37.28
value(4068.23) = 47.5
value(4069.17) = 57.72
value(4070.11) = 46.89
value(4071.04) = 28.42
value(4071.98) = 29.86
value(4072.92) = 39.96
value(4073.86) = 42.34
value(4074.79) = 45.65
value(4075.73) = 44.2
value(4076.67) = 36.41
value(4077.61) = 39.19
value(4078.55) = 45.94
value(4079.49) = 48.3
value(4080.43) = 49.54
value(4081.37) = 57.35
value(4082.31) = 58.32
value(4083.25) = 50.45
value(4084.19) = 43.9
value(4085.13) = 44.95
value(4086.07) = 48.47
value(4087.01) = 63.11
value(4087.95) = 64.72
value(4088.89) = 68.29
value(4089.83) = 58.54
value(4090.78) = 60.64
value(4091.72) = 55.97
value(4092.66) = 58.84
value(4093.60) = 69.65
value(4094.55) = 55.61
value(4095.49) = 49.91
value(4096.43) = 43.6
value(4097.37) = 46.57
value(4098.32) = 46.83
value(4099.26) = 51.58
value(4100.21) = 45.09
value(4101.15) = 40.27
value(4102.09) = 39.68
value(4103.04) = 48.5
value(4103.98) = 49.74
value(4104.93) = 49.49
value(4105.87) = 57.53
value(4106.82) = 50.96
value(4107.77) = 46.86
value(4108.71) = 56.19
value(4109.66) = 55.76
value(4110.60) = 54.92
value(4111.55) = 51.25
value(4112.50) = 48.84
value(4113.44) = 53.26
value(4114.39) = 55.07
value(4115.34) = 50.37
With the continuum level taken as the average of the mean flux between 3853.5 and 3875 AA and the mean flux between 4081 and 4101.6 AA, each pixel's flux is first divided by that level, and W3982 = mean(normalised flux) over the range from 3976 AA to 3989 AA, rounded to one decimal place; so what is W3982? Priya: 1.1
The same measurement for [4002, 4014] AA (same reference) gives 1.3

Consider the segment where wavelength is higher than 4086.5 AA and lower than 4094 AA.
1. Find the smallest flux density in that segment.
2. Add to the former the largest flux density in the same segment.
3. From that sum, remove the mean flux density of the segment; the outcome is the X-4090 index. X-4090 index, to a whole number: 63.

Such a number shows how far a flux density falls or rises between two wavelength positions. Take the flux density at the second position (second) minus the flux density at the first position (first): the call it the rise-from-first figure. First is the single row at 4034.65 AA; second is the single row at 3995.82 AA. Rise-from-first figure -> 10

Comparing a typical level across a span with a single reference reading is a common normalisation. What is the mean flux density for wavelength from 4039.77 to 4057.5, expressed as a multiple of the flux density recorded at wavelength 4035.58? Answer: 1.0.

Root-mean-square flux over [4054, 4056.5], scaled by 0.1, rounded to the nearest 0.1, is 4.5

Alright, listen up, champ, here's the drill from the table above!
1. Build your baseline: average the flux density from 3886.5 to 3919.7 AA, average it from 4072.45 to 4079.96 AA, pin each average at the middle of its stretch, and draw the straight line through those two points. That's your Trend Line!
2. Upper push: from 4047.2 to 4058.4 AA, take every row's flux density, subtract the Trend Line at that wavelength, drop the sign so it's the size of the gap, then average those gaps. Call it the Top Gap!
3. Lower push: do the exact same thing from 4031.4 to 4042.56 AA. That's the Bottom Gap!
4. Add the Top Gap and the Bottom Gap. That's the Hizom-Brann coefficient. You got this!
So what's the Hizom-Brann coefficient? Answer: 18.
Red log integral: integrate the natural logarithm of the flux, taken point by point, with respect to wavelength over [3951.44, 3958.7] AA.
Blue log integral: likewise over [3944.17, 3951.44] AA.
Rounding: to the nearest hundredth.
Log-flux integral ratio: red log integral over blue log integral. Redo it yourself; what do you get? 1.08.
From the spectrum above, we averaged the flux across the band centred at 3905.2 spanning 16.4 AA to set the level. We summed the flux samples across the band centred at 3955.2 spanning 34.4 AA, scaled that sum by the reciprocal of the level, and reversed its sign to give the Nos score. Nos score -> -29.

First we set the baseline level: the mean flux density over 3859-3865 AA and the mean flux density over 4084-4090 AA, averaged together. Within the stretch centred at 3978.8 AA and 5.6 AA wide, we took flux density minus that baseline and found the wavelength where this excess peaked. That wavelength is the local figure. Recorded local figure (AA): 3980.21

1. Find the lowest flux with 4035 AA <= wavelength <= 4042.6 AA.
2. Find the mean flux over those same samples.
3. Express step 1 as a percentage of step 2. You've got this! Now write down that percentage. 89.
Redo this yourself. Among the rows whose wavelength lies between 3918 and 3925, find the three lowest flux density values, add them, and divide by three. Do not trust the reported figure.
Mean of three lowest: 18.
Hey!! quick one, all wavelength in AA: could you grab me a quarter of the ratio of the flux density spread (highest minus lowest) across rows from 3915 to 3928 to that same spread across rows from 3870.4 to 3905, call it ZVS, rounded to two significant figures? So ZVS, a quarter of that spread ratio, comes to 0.19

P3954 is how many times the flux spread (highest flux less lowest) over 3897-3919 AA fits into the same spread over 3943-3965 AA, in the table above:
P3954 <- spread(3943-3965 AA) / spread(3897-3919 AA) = 1.15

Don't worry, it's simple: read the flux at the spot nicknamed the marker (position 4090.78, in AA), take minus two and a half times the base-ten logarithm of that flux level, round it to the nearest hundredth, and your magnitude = -4.46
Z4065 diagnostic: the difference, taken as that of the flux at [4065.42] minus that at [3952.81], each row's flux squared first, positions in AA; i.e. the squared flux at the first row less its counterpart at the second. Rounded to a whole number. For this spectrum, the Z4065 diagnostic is 1199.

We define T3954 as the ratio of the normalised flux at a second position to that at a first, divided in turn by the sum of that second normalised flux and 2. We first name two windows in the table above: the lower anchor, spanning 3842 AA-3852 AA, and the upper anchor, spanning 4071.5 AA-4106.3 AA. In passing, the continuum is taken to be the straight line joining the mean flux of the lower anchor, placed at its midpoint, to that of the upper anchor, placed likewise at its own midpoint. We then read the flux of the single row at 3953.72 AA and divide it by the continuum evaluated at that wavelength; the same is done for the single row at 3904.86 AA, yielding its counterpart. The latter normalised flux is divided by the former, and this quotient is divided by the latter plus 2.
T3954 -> 0.30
